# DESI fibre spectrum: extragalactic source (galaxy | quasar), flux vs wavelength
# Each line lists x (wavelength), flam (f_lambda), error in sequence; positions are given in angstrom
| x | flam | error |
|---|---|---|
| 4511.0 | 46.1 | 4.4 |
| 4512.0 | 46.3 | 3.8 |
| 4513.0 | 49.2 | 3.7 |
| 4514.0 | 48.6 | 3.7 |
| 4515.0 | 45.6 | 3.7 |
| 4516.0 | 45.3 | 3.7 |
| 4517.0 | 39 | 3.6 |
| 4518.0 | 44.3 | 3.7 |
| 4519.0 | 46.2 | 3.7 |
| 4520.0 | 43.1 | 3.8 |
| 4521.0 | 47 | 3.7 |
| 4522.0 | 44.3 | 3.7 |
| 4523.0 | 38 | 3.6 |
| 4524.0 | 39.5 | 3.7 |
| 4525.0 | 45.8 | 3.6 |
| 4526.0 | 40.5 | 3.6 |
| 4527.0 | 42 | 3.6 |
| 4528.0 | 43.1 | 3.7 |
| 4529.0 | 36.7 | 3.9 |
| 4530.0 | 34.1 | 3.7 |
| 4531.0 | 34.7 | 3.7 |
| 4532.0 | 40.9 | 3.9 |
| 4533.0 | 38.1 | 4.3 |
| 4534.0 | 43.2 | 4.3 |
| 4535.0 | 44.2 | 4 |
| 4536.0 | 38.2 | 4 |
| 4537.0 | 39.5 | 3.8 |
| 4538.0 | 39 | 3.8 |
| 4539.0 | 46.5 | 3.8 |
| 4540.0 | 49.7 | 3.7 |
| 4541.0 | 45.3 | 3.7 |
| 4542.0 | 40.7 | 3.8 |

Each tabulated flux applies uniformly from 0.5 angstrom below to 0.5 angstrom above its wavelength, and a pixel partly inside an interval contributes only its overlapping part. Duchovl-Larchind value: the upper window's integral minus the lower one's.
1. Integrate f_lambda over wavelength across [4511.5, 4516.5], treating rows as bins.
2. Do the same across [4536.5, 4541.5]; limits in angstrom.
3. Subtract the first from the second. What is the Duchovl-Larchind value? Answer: -15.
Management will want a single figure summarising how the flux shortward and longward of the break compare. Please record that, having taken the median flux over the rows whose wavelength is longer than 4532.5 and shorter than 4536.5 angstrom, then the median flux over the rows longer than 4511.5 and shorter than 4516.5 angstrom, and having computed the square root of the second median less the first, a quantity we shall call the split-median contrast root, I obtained 2.4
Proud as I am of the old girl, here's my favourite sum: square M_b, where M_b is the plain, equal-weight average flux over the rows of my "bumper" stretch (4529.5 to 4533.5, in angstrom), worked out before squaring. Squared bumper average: 1365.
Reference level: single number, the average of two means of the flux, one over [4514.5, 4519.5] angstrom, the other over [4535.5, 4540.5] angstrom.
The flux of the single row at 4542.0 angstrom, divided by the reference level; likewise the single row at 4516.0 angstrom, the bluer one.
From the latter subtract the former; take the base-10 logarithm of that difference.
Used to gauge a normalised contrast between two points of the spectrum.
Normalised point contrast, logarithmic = -0.97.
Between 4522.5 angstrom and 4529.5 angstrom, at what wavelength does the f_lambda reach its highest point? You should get 4525.0 angstrom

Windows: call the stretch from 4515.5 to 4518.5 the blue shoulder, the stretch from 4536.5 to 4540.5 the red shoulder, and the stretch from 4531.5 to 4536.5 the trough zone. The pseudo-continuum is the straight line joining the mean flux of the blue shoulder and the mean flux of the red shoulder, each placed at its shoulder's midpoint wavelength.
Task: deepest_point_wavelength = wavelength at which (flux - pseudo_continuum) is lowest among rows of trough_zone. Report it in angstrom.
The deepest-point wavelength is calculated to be 4536.0 angstrom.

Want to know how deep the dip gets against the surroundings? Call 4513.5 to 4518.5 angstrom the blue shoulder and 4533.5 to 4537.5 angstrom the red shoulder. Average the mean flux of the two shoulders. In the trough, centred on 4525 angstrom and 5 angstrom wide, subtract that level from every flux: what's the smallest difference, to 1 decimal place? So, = -4.9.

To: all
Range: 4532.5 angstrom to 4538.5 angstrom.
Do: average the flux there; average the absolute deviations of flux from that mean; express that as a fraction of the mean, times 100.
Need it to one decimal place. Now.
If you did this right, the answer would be 5.5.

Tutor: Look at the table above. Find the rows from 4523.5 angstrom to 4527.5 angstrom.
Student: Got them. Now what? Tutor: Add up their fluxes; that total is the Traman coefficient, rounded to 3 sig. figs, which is 168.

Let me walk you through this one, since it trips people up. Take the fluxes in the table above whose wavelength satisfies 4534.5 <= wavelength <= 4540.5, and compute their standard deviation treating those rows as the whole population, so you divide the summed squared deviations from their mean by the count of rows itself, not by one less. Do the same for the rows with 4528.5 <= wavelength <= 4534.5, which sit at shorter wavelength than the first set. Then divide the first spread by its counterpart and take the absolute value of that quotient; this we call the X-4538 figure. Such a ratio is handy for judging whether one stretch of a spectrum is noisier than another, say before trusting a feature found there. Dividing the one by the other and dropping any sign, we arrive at 1.32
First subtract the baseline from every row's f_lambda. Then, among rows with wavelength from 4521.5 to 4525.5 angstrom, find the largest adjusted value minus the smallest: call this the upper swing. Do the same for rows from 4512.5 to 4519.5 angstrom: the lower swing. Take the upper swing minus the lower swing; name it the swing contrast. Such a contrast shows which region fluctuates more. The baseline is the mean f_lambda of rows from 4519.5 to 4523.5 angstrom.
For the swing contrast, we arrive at -2.4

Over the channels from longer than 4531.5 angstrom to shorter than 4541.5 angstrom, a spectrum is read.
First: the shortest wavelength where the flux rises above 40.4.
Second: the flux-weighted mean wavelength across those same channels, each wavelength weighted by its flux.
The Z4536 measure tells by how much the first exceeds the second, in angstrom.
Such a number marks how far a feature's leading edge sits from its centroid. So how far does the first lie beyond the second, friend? -4.6 angstrom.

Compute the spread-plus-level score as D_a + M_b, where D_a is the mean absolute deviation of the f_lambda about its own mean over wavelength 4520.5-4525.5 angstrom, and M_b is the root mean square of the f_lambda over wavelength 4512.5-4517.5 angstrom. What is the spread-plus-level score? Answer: 49.0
